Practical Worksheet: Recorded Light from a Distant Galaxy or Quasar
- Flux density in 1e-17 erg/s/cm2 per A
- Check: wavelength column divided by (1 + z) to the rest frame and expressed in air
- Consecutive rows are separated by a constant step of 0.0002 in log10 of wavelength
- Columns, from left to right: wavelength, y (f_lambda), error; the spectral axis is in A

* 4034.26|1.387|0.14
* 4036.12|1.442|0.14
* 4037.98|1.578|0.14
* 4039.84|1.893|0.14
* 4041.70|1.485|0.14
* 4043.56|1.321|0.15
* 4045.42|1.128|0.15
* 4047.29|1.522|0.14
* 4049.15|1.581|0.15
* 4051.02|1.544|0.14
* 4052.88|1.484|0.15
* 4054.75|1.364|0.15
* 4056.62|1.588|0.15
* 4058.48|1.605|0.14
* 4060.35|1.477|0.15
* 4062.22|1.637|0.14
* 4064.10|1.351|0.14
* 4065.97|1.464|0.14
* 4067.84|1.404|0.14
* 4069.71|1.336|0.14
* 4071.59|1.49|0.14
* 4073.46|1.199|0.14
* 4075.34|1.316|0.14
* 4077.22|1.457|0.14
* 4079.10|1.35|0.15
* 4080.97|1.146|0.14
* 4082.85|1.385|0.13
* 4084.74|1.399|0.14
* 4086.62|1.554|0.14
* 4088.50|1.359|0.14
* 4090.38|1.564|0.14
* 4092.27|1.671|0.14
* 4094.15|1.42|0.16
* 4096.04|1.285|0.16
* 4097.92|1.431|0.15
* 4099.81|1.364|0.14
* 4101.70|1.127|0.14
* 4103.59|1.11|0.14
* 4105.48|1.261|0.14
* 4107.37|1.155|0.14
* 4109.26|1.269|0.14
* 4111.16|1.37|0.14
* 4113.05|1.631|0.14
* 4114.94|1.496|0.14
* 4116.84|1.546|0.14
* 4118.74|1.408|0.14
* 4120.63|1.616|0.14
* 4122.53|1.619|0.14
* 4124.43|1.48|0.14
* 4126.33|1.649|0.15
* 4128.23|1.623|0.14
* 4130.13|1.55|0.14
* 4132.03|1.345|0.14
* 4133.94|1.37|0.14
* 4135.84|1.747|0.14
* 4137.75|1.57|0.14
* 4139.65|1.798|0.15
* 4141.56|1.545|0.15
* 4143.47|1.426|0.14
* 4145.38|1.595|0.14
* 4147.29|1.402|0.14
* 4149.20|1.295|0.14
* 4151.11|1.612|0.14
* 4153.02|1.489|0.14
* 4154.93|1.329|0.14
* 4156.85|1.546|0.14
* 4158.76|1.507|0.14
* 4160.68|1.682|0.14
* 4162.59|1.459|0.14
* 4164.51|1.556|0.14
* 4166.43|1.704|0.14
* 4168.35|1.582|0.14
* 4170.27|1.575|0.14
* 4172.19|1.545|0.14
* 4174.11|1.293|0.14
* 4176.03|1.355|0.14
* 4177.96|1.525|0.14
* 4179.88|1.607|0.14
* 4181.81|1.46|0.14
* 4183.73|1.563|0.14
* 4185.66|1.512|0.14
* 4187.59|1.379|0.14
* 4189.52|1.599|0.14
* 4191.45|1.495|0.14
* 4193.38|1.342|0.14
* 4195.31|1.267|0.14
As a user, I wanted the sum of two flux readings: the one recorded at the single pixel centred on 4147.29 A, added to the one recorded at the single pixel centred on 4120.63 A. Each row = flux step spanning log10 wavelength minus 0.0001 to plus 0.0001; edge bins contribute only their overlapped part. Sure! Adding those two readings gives 3.02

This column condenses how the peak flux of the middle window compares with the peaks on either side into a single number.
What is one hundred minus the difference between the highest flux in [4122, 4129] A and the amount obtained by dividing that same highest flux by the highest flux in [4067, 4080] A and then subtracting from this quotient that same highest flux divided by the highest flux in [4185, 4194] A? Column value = 98.4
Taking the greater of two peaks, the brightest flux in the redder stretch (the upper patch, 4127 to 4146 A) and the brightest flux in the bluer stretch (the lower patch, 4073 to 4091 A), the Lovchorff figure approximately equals 1.80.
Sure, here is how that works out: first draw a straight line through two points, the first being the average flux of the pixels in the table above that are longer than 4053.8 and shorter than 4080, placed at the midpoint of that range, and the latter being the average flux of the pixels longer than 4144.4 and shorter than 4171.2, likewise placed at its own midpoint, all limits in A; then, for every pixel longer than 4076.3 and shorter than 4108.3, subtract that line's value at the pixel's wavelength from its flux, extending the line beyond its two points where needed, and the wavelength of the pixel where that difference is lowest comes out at 4103.59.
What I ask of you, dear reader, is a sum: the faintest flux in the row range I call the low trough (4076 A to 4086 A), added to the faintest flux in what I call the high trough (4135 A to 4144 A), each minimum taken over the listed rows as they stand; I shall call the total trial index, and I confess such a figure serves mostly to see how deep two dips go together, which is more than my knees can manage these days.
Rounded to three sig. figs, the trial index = 2.57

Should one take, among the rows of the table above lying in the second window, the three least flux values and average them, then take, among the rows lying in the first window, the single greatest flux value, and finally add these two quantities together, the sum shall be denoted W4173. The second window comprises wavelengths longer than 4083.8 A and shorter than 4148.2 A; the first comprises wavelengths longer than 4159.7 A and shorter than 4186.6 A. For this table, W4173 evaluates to 2.83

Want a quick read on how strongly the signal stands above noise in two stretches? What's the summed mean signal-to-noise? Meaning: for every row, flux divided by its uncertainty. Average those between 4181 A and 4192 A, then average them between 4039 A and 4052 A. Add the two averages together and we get 21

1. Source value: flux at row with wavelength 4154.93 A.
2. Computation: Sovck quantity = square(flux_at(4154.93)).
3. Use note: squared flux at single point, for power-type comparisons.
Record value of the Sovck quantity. 1.77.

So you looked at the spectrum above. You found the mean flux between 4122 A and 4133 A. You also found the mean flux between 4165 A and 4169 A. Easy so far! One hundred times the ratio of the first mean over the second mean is 94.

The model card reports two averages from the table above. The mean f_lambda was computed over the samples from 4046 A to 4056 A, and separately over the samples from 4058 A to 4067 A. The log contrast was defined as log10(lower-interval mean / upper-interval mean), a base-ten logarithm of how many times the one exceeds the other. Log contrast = 0.00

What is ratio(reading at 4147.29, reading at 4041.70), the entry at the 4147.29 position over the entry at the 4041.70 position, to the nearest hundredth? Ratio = 0.94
